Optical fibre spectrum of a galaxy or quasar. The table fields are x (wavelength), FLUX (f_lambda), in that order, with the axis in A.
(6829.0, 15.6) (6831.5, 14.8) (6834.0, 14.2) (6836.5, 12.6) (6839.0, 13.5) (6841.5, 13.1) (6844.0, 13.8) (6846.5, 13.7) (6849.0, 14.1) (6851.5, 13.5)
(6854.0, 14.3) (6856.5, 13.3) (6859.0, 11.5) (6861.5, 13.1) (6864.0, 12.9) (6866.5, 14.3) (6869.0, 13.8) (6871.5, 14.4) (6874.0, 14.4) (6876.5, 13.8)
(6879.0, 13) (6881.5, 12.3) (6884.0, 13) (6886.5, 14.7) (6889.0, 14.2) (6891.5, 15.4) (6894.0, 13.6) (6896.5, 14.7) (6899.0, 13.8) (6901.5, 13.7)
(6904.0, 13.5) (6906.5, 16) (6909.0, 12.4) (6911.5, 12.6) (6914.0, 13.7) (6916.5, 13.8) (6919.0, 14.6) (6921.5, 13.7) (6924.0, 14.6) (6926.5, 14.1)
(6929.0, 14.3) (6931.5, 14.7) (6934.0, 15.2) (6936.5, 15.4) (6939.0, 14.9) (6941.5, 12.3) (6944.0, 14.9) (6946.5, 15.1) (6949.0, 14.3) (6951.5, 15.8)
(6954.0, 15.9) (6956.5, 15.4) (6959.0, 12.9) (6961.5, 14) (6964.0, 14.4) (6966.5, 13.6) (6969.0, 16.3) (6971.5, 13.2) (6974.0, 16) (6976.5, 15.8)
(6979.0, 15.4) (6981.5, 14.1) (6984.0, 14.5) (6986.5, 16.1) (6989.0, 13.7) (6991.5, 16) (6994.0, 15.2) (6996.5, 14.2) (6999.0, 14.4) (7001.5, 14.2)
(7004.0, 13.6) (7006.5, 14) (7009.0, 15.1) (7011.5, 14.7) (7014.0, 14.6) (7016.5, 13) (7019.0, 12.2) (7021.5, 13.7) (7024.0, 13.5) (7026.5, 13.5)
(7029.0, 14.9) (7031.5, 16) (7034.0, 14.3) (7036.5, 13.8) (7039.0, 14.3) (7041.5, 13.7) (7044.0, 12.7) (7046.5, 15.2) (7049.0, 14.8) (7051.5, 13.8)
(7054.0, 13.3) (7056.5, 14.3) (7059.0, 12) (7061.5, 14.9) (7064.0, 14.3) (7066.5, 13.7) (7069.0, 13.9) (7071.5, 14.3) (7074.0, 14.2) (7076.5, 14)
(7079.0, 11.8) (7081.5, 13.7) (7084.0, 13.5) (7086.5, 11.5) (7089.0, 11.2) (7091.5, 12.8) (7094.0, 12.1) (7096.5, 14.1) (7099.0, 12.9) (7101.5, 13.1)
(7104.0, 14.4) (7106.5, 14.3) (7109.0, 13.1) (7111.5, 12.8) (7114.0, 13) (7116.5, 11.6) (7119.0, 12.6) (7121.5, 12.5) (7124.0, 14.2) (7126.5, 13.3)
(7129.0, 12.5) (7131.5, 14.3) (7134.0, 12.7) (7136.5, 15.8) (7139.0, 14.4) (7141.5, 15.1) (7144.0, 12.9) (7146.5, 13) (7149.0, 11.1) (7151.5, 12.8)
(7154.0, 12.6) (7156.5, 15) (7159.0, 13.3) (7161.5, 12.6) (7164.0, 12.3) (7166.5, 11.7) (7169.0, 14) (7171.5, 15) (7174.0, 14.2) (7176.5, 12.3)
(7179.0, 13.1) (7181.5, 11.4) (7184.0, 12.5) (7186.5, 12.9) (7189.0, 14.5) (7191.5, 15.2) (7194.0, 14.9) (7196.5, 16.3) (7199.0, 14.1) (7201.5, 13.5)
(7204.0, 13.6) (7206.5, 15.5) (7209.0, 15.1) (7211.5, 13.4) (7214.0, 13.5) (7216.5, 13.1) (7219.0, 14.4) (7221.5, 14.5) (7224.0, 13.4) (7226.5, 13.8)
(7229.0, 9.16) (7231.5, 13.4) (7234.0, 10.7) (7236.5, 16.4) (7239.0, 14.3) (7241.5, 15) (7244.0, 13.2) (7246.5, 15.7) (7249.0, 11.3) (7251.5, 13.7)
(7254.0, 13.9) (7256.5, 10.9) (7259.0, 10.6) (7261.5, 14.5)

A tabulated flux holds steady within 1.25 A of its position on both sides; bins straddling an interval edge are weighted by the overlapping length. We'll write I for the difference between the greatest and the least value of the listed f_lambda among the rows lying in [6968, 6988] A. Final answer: 3.1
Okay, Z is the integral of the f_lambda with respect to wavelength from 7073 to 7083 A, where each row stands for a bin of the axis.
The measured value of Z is 134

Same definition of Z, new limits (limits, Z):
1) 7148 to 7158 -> 129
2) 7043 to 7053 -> 141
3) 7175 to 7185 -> 124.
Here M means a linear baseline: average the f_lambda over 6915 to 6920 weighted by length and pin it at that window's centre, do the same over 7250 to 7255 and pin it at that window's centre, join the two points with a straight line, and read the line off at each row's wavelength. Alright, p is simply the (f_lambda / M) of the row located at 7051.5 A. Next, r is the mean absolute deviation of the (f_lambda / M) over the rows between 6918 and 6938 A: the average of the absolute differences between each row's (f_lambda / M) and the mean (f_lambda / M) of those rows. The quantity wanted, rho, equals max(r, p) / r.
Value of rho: 34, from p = 0.99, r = 0.0289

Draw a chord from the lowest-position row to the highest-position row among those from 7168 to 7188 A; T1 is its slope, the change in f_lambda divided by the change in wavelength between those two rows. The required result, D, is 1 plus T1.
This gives 0.94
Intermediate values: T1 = -0.06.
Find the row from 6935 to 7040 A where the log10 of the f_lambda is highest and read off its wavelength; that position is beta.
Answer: 6969.0 A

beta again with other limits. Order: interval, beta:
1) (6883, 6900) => 6891.5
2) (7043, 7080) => 7046.5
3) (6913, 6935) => 6934.0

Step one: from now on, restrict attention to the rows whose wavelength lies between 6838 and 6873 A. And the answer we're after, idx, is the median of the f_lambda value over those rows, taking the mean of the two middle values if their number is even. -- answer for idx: 13.6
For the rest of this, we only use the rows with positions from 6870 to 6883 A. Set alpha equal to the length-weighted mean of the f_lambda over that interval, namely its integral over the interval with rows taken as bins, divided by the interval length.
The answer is 13.6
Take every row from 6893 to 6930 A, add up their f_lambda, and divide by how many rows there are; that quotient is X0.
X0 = 13.9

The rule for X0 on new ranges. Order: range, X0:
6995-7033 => 14.1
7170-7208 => 13.9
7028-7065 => 14.2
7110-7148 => 13.4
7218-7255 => 13.5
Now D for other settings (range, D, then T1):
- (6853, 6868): 1.00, 0.00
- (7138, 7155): 0.88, -0.12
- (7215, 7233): 1.02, 0.02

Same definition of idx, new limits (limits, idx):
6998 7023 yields 14.1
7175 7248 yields 13.6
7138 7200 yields 13.1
